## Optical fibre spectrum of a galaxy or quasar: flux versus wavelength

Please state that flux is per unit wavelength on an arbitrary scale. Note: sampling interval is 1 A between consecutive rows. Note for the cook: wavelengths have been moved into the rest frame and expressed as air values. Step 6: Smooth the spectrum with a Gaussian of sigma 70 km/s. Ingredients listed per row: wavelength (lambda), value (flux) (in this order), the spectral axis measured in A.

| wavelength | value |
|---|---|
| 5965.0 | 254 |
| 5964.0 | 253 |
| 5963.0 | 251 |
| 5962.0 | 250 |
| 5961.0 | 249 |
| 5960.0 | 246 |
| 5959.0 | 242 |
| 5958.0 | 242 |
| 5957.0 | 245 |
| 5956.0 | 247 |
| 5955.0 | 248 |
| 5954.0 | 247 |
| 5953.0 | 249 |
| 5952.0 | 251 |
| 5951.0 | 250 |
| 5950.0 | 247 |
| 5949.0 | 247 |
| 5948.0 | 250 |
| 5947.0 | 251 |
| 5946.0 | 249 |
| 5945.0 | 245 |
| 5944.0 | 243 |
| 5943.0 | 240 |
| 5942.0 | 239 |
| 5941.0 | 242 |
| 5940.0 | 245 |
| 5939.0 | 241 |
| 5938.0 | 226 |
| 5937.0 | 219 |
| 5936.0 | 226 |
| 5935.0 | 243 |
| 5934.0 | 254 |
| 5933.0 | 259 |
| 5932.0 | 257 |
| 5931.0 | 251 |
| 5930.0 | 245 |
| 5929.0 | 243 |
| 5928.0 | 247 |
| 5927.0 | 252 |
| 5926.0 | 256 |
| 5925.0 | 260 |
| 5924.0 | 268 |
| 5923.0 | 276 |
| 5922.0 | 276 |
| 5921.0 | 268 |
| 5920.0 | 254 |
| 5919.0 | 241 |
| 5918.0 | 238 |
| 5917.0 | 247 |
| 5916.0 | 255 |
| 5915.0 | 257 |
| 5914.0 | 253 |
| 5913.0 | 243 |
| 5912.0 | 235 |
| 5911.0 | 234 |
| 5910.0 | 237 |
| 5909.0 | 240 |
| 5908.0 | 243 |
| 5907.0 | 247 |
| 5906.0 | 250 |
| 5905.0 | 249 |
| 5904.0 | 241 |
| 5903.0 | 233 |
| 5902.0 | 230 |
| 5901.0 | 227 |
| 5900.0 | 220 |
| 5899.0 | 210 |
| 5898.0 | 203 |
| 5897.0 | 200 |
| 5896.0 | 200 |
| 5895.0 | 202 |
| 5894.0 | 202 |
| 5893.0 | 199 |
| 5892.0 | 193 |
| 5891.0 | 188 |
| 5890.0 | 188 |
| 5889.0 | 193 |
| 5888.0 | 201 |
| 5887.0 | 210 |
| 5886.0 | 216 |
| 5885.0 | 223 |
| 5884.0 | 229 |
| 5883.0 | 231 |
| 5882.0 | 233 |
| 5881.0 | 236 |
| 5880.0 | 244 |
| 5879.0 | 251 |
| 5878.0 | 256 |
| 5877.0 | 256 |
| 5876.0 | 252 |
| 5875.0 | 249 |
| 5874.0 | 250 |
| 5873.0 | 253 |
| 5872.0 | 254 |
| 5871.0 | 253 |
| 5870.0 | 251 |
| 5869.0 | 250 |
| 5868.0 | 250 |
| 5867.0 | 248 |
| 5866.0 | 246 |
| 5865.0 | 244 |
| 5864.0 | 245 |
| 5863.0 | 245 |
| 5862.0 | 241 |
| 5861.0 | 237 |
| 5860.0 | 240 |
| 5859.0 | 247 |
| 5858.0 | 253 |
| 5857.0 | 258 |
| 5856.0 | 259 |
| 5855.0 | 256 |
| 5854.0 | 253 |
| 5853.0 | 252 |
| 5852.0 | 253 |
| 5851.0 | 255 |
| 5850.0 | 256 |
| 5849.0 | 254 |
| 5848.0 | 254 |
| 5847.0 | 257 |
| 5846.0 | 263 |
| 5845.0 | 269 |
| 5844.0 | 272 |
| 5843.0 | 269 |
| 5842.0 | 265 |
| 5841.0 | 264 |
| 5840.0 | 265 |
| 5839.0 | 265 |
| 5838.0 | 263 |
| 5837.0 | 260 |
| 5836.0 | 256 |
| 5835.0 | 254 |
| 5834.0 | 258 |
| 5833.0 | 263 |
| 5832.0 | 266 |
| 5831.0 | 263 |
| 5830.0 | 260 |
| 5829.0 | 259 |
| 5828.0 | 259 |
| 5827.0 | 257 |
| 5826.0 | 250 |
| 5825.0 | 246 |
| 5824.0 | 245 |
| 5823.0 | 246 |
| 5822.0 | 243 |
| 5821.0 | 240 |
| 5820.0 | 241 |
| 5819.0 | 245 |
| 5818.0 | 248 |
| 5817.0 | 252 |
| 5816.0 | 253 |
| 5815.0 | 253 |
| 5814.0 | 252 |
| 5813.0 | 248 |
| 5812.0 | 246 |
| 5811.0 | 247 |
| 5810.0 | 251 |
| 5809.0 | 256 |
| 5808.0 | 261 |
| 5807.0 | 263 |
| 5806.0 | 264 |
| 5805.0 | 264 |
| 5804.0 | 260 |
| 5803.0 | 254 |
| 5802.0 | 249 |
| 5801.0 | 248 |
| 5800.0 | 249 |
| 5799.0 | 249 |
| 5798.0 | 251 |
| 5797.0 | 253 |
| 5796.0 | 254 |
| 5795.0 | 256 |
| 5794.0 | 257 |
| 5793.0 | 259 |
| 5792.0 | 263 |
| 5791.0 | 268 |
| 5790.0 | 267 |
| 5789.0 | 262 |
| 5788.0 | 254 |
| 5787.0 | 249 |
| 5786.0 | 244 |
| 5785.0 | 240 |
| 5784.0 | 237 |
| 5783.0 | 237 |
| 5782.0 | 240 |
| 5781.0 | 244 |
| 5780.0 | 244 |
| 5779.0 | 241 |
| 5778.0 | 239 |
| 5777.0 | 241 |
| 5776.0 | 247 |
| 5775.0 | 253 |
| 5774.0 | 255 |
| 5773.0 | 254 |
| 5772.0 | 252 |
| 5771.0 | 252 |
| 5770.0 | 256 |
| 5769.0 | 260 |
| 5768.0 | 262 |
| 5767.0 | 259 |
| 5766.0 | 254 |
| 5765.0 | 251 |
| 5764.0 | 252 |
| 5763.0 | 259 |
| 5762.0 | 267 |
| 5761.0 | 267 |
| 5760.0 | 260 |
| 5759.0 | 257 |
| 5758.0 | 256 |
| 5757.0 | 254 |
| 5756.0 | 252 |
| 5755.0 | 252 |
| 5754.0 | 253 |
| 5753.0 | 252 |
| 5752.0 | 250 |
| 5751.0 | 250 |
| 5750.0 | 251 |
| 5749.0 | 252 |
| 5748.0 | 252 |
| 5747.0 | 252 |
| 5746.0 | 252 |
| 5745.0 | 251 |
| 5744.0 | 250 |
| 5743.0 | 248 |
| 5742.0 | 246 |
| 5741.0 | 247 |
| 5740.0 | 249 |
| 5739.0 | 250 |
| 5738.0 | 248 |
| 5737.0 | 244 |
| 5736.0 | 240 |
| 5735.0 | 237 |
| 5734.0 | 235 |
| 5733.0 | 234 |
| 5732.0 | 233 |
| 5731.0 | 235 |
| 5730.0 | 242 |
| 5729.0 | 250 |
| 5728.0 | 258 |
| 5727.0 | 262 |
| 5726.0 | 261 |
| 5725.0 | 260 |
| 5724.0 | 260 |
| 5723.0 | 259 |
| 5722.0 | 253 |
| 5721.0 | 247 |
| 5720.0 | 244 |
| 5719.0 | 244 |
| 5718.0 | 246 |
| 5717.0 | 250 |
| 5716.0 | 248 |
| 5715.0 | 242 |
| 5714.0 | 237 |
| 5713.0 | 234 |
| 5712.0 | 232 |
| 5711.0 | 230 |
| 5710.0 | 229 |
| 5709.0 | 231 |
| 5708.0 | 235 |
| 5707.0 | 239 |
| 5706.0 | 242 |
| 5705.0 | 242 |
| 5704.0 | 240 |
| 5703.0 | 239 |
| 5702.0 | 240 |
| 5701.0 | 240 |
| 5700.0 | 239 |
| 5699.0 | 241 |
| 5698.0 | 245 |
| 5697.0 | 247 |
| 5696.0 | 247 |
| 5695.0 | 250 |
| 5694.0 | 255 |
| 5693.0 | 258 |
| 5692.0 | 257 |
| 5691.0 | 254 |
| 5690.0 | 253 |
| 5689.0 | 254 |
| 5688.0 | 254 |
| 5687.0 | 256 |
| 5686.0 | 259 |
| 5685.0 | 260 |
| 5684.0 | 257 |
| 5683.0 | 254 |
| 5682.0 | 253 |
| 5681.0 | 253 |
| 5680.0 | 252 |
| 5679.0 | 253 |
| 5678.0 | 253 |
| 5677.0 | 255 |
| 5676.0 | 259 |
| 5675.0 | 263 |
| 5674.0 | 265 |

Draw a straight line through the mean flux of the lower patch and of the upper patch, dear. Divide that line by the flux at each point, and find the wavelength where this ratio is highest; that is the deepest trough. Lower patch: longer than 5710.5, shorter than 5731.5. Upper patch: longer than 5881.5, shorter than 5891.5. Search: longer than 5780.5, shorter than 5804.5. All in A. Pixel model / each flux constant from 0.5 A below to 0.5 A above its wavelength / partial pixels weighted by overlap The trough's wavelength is 5783.0 A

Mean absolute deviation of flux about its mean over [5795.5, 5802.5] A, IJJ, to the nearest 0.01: 1.92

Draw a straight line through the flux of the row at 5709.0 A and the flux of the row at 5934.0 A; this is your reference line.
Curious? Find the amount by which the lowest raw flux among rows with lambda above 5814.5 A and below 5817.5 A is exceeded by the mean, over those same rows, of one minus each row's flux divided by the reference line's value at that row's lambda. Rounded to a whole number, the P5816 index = -252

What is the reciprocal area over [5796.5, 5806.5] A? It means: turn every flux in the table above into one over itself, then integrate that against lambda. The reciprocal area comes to 0.0394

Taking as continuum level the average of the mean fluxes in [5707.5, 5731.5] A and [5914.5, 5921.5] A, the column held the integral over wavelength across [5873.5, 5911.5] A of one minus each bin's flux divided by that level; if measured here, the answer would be 3.5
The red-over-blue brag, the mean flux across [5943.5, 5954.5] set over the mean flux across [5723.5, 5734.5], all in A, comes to 1.000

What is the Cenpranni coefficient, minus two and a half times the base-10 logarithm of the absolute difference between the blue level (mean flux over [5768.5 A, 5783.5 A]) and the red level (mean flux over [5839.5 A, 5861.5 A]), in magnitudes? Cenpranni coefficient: -2.41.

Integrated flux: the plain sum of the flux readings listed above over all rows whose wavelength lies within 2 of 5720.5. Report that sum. 988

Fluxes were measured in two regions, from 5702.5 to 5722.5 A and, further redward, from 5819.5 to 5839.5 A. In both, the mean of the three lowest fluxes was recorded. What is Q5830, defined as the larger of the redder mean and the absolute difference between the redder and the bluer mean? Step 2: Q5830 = 241.3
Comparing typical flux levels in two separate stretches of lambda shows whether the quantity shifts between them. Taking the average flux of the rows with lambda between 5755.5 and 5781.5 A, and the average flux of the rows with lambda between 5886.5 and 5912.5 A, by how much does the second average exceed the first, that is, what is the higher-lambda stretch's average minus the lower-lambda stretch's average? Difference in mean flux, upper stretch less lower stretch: -35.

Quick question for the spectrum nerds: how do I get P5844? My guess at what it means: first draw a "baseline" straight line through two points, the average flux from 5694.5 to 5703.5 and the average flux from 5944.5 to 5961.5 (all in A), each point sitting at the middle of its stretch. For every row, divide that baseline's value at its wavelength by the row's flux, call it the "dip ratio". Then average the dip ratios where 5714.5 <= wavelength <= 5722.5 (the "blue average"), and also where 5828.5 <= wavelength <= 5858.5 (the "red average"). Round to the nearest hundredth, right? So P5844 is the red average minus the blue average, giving -0.04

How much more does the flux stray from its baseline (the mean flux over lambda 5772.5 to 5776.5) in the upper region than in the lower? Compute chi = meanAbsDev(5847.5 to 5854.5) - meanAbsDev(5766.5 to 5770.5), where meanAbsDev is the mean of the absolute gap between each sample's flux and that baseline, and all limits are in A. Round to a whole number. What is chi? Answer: -5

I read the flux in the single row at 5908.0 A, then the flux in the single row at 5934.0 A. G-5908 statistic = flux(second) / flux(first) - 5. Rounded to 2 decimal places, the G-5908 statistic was -3.95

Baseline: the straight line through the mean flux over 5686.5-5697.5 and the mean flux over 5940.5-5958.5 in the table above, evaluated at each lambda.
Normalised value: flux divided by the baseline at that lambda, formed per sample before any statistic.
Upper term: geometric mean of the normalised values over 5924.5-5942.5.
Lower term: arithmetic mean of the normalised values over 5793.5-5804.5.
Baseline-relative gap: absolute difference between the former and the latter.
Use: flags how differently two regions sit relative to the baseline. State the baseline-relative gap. 0.02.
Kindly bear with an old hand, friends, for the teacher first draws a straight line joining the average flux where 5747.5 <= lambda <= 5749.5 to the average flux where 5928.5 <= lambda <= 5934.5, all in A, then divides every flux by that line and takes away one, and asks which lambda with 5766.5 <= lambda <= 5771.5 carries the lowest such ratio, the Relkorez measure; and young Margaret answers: 5771.0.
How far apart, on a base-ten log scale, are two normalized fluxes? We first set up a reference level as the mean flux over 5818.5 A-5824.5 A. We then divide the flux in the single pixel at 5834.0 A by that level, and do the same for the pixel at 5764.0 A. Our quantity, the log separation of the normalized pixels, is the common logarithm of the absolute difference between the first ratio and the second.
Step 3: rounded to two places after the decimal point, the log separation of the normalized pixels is -1.61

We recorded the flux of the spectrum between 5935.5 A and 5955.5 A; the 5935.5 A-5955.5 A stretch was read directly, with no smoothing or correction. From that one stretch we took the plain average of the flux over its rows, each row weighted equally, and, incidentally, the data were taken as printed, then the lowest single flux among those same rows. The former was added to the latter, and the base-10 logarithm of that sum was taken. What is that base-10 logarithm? 2.664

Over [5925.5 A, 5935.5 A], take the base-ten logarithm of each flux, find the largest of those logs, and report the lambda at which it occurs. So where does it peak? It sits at 5933.0 A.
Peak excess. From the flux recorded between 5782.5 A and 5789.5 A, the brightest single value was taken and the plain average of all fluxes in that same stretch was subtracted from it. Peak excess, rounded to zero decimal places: 16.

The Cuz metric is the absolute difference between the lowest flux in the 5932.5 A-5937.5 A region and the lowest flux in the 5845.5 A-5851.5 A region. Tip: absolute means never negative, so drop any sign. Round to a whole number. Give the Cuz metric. 35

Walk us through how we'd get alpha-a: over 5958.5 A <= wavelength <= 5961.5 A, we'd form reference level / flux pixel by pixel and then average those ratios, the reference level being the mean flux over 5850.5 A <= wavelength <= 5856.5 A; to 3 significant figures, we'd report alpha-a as 1.04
